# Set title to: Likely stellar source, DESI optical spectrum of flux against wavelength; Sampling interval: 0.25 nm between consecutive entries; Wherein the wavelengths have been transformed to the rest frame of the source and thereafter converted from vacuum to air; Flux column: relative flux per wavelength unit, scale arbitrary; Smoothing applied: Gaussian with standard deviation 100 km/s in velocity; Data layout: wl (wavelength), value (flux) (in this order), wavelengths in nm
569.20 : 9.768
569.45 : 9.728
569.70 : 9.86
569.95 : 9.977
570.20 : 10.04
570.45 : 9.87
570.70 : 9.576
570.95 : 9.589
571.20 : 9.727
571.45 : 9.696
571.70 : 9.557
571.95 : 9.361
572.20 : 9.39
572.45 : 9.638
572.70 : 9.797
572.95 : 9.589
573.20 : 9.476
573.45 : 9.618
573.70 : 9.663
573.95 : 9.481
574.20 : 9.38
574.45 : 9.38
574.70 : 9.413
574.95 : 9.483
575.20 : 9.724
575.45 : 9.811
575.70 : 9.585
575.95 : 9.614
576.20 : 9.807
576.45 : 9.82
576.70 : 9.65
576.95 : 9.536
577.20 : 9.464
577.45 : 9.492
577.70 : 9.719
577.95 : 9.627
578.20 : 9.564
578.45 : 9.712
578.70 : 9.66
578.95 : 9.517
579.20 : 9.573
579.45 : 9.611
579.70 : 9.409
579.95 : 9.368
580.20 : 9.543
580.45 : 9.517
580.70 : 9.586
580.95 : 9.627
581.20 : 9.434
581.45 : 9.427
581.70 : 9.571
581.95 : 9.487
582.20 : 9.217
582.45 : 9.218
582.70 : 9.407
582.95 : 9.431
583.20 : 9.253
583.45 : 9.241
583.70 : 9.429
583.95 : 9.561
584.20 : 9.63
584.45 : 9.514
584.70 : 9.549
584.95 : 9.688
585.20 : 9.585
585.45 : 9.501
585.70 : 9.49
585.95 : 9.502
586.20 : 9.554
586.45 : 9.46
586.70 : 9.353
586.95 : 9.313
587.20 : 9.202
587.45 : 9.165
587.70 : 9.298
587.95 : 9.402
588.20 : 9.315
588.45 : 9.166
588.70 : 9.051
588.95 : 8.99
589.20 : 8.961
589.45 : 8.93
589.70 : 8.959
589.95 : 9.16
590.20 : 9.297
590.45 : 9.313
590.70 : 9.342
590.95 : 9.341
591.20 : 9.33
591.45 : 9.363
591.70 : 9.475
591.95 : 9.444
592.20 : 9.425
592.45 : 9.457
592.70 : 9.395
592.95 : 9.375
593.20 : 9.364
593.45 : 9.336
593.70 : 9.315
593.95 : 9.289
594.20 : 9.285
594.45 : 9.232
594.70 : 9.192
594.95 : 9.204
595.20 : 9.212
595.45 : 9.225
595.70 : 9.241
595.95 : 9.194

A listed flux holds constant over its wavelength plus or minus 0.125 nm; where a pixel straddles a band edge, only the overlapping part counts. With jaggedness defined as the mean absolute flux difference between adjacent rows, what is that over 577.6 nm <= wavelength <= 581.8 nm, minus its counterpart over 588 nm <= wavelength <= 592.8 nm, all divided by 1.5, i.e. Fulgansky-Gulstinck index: 0.021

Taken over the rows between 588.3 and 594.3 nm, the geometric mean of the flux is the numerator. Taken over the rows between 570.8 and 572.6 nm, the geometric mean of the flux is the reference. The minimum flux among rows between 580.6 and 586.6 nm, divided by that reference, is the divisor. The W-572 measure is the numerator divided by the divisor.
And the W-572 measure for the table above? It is 9.61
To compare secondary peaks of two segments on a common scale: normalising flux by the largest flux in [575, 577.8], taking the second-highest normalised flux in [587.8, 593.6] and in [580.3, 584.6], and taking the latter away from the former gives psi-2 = -0.017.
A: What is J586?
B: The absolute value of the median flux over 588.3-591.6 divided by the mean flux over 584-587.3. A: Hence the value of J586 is 0.97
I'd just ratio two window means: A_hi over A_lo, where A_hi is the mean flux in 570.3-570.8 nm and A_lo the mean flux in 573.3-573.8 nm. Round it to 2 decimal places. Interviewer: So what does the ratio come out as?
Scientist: 1.01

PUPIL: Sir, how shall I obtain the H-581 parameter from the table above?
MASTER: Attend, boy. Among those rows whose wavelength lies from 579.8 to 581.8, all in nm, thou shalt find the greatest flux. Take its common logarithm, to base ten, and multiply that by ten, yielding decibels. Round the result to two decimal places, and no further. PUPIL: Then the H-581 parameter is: 9.83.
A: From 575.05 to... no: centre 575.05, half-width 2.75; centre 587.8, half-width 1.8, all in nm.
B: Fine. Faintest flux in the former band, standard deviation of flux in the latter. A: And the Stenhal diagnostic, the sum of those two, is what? 9.57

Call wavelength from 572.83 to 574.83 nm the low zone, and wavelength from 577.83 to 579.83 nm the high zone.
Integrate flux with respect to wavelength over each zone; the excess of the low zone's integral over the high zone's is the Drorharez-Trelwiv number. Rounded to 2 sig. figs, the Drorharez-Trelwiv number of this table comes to -0.17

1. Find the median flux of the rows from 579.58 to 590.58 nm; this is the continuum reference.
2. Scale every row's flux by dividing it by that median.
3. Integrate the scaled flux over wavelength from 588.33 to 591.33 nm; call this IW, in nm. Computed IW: 2.92 nm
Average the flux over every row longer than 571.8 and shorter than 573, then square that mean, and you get 91.3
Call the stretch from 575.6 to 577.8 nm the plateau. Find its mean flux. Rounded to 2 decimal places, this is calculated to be 9.63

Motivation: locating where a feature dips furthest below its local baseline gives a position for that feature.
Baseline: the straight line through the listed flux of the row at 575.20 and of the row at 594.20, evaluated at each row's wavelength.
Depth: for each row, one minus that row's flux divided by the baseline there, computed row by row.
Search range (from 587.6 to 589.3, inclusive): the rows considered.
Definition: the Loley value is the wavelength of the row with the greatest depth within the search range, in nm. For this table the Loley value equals 589.20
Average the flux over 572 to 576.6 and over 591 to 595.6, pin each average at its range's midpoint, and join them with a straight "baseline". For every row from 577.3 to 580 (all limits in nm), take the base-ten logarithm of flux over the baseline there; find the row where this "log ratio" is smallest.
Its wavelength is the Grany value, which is 579.95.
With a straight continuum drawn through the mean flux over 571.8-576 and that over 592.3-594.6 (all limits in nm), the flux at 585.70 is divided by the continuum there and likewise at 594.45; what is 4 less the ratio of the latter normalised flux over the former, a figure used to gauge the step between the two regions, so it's 3.017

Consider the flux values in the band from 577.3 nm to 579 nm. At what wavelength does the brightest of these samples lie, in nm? 577.70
